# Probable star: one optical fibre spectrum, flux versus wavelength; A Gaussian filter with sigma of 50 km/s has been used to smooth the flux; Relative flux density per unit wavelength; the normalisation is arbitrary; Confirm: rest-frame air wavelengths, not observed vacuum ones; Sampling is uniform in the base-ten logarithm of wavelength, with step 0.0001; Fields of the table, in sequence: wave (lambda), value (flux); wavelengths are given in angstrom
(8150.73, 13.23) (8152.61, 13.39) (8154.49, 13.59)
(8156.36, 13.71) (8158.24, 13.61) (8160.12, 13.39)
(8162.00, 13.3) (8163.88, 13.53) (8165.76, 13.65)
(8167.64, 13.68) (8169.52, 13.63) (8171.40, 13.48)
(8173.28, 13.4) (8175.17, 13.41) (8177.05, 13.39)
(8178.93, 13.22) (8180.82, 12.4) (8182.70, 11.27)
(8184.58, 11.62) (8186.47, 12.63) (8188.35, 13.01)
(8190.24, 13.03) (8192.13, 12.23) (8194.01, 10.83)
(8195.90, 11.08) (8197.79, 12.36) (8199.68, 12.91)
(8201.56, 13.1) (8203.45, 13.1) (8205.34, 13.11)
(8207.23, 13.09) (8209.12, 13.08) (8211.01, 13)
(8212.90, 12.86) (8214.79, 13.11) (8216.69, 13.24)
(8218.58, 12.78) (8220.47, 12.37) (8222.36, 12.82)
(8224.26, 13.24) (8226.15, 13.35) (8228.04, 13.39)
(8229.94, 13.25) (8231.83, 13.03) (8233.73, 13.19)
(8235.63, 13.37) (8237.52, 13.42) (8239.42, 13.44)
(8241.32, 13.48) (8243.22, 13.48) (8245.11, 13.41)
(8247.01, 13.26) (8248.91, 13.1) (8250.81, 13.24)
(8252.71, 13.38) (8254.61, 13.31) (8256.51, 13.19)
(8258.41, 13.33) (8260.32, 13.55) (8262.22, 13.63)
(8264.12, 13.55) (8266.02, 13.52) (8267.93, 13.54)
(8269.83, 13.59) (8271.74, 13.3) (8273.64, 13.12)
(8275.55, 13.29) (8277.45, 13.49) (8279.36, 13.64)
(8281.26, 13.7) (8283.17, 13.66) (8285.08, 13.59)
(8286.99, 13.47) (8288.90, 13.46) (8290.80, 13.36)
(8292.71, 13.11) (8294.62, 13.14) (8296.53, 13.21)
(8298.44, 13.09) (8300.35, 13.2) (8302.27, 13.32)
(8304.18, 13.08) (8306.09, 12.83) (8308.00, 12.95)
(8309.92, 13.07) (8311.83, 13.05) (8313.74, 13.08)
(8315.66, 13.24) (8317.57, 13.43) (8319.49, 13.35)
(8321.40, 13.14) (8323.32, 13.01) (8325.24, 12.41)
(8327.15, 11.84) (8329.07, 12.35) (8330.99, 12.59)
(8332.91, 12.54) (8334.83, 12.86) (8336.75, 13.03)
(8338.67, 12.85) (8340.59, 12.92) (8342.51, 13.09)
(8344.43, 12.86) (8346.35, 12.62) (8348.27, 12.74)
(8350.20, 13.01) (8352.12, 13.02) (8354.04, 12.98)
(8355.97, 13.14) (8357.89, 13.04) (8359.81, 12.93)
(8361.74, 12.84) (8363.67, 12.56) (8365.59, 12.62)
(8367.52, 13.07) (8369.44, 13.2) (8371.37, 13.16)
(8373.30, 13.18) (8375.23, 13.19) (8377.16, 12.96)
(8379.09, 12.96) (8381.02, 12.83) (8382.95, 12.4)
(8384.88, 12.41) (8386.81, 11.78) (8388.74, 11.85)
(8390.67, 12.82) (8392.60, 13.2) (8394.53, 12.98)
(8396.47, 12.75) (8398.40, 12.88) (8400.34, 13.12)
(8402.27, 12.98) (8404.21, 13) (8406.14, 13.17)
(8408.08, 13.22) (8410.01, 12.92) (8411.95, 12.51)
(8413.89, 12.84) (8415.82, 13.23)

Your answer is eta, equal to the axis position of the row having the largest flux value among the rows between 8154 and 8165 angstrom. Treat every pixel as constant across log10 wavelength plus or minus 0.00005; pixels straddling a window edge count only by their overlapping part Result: 8156.36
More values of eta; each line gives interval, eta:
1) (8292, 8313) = 8302.27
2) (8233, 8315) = 8281.26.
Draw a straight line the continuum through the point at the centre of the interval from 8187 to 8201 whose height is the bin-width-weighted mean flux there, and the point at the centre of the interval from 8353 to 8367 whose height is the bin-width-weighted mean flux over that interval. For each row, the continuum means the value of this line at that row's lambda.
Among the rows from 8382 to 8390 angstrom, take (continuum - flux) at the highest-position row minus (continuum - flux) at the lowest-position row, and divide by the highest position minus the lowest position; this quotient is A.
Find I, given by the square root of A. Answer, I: 0.31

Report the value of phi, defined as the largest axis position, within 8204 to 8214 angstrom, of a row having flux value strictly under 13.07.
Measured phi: 8212.90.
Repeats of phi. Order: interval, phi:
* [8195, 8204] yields 8199.68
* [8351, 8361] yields 8359.81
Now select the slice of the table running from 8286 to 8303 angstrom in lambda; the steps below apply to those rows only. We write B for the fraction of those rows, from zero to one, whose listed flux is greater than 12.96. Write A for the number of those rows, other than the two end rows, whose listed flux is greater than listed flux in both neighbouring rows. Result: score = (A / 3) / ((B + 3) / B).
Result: 0.08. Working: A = 1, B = 1.00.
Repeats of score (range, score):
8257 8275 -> 0.17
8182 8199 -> 0.02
